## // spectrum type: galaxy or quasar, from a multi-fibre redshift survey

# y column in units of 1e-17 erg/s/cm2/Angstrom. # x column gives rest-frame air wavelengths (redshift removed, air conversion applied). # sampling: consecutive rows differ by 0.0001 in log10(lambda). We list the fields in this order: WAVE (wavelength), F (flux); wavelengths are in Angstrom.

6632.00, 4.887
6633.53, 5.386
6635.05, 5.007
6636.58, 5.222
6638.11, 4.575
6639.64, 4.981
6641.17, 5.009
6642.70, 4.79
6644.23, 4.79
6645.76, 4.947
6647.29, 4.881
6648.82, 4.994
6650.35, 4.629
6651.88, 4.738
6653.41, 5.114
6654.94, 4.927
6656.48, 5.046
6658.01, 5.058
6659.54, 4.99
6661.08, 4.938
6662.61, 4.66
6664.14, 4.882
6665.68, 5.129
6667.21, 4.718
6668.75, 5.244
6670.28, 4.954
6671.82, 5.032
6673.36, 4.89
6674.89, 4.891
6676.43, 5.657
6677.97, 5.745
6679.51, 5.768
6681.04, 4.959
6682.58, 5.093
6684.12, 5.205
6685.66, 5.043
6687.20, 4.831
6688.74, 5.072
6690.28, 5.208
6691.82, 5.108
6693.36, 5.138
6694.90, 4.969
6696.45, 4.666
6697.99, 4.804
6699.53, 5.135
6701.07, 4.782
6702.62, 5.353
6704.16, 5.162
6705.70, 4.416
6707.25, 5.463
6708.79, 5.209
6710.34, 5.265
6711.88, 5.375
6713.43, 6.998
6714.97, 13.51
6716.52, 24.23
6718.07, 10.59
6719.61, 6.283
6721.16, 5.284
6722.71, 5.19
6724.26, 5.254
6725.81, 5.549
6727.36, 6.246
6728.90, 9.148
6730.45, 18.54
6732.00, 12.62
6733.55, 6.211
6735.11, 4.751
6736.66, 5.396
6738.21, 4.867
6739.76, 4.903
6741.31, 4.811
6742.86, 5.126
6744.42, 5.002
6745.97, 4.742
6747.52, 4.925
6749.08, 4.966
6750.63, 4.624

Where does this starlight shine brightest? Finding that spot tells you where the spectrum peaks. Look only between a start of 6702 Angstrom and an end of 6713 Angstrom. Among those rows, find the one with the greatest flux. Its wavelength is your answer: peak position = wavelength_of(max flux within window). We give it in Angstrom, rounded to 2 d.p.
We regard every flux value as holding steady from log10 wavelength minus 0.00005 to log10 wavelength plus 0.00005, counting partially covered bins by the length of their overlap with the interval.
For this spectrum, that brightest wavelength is 6707.25 Angstrom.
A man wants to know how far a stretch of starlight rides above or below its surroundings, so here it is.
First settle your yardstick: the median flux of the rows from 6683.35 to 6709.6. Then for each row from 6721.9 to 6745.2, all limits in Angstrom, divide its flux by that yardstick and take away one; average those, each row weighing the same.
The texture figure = 0.35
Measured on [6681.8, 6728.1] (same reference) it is 0.24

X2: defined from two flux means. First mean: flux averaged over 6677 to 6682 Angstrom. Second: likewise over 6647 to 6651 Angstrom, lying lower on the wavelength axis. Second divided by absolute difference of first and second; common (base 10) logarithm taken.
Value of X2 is 0.87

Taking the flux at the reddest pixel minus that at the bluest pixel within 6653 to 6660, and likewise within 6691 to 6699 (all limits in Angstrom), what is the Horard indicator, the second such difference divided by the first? 2.5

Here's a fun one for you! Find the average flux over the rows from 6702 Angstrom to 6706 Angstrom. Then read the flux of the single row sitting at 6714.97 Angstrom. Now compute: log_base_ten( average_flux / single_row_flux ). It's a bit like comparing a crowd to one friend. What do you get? -0.43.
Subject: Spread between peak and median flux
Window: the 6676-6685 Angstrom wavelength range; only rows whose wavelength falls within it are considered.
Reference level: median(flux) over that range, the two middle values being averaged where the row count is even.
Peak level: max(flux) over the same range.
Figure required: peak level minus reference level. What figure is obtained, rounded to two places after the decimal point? 0.34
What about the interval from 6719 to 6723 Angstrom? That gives 1.00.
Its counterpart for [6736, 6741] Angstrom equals 0.49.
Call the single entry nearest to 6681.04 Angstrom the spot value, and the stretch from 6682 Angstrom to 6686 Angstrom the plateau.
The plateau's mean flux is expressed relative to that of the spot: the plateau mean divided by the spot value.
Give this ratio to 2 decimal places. 1.03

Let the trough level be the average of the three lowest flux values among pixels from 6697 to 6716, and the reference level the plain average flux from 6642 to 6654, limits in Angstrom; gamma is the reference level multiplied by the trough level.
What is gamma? 22.7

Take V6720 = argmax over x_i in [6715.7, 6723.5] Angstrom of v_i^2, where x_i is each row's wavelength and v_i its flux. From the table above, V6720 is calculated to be 6716.52 Angstrom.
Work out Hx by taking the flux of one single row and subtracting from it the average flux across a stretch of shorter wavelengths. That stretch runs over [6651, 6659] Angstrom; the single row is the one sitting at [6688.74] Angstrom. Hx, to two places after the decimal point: 0.10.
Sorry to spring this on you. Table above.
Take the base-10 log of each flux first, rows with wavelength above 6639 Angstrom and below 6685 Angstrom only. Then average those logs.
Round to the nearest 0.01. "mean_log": 0.70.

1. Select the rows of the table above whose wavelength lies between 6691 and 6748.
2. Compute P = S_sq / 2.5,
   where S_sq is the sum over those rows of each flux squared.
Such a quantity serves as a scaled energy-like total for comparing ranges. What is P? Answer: 931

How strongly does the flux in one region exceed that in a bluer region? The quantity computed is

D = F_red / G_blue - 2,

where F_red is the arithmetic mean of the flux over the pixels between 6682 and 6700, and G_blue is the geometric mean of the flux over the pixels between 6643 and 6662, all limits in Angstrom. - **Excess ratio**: -0.98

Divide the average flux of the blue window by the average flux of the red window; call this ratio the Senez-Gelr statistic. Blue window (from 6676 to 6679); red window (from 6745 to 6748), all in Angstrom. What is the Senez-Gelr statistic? 1.18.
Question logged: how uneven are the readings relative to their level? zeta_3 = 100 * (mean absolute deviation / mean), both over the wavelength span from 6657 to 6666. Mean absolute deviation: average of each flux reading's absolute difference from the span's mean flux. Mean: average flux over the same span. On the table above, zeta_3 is 2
